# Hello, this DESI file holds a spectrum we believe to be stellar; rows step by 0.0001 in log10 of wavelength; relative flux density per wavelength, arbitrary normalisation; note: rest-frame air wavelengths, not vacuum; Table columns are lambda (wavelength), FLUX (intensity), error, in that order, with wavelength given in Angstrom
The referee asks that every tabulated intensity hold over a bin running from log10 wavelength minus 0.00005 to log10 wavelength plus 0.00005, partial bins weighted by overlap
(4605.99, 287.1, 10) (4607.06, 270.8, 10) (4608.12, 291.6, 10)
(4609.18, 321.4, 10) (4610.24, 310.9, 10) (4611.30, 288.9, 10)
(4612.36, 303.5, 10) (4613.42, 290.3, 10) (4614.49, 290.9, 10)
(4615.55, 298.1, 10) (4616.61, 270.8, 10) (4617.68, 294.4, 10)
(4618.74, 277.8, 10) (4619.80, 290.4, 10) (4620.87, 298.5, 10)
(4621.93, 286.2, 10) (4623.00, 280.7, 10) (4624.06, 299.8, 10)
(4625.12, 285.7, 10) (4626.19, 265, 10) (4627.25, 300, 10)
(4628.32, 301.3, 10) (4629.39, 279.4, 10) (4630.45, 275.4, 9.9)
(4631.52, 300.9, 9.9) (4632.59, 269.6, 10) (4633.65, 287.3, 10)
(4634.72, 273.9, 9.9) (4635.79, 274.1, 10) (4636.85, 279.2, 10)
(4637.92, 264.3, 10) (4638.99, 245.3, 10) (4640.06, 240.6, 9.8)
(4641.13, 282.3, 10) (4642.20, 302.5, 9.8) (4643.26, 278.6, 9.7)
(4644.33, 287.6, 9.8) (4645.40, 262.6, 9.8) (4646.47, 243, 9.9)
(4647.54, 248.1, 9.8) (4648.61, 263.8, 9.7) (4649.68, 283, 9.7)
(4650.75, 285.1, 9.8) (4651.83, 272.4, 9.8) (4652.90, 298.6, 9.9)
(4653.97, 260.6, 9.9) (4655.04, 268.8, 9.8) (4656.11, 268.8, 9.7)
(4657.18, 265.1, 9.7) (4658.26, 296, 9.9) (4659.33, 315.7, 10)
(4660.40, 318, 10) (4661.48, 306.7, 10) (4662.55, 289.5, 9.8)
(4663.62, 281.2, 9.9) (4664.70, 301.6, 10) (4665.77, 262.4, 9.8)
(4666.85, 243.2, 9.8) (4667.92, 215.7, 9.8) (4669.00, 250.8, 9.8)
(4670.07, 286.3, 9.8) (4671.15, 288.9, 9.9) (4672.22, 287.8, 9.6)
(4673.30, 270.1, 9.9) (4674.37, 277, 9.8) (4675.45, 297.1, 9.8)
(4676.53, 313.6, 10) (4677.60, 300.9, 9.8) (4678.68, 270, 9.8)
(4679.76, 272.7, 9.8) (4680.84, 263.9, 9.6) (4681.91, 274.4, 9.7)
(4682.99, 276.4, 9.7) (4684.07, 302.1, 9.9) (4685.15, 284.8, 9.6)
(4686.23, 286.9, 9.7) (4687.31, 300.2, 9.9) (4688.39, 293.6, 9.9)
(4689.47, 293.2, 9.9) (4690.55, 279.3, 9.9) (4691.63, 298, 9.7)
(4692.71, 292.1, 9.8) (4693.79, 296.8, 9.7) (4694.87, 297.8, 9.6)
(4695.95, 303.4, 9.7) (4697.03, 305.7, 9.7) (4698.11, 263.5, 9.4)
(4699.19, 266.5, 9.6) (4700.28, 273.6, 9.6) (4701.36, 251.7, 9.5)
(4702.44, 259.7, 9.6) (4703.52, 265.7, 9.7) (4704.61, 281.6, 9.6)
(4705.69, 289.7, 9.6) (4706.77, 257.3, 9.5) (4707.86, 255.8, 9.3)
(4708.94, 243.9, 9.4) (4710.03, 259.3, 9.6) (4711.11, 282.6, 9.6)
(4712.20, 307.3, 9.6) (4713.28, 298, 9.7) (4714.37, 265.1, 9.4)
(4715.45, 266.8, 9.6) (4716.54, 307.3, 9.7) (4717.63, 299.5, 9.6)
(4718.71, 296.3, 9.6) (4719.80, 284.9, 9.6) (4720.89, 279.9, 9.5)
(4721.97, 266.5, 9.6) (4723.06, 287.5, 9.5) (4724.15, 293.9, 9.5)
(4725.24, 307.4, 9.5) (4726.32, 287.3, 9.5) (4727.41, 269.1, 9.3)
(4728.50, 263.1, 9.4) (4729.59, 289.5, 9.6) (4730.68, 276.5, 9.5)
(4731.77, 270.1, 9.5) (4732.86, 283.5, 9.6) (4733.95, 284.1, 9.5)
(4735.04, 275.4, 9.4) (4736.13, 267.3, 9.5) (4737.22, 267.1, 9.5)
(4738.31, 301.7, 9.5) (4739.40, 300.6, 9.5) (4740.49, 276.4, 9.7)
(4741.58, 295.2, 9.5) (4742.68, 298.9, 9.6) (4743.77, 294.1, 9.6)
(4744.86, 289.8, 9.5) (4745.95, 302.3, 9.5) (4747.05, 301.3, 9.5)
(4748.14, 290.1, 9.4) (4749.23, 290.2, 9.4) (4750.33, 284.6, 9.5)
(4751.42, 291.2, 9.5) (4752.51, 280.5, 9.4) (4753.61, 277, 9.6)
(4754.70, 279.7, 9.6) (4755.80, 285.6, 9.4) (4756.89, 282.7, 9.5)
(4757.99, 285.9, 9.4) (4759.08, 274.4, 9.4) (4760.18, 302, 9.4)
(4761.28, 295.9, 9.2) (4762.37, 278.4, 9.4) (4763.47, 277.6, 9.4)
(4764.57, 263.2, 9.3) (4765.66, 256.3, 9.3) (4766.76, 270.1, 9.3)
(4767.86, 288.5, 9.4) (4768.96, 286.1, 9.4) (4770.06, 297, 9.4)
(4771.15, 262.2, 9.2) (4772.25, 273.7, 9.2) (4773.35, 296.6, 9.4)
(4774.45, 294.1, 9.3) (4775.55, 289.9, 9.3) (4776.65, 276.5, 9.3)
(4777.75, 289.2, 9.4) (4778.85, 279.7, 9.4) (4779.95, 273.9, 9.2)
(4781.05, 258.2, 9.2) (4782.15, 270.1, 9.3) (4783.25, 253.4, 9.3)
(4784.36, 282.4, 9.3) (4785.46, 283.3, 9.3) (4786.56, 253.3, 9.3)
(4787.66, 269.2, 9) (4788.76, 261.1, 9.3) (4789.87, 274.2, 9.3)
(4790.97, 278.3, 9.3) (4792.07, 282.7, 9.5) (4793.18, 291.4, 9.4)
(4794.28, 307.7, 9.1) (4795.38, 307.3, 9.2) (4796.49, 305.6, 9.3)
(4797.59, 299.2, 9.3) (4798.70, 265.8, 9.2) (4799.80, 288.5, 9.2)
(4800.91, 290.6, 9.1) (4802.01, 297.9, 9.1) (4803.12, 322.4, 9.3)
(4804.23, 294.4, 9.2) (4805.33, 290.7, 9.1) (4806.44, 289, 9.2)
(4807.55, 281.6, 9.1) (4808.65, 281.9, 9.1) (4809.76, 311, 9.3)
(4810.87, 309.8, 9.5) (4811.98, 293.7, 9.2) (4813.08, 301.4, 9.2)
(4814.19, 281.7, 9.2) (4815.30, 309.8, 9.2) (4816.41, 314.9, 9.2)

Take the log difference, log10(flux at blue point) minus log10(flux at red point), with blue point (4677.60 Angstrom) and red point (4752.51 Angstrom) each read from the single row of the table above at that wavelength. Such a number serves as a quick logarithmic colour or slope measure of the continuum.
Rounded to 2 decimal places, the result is 0.03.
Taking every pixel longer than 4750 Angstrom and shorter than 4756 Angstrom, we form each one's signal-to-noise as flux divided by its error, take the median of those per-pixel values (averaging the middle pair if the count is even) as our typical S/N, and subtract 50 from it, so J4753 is -20.1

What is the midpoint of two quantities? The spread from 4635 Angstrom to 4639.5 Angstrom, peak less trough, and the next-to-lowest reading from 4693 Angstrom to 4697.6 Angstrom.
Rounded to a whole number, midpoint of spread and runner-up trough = 166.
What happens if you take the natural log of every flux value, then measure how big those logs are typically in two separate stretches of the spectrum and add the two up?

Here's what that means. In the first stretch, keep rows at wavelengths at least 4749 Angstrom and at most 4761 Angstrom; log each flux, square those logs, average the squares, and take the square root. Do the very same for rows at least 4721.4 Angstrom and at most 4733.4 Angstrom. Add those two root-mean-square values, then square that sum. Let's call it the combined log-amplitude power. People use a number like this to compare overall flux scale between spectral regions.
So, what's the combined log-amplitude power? 127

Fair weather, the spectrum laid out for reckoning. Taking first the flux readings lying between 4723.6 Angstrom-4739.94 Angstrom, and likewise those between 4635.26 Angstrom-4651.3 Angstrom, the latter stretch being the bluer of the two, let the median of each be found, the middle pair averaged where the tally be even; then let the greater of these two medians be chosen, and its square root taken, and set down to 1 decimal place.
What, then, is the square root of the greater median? 16.8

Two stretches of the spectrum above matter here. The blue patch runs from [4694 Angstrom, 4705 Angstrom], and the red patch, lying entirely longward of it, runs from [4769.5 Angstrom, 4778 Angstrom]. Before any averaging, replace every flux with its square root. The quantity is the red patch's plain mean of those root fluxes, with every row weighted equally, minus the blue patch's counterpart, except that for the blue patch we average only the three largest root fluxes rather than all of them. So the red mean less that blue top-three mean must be -0.51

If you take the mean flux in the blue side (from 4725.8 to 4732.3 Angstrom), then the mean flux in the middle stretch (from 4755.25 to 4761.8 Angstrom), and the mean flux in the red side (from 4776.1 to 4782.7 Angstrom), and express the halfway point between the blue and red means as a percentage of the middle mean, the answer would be 96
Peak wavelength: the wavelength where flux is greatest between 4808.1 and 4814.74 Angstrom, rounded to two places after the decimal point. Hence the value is 4809.76 Angstrom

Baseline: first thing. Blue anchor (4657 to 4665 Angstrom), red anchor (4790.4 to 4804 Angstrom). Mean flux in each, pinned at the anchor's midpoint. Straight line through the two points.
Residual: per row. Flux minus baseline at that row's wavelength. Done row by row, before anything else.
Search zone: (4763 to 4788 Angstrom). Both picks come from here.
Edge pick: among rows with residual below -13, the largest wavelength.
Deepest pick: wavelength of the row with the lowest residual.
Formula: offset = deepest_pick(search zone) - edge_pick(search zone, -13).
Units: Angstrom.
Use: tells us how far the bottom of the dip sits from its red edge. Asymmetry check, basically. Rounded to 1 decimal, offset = -1.1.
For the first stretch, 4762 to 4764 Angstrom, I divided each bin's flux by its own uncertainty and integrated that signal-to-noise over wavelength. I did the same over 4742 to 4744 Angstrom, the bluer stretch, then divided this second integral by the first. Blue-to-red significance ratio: 1.04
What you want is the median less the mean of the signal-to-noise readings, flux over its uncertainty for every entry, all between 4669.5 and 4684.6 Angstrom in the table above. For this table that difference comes -0.20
